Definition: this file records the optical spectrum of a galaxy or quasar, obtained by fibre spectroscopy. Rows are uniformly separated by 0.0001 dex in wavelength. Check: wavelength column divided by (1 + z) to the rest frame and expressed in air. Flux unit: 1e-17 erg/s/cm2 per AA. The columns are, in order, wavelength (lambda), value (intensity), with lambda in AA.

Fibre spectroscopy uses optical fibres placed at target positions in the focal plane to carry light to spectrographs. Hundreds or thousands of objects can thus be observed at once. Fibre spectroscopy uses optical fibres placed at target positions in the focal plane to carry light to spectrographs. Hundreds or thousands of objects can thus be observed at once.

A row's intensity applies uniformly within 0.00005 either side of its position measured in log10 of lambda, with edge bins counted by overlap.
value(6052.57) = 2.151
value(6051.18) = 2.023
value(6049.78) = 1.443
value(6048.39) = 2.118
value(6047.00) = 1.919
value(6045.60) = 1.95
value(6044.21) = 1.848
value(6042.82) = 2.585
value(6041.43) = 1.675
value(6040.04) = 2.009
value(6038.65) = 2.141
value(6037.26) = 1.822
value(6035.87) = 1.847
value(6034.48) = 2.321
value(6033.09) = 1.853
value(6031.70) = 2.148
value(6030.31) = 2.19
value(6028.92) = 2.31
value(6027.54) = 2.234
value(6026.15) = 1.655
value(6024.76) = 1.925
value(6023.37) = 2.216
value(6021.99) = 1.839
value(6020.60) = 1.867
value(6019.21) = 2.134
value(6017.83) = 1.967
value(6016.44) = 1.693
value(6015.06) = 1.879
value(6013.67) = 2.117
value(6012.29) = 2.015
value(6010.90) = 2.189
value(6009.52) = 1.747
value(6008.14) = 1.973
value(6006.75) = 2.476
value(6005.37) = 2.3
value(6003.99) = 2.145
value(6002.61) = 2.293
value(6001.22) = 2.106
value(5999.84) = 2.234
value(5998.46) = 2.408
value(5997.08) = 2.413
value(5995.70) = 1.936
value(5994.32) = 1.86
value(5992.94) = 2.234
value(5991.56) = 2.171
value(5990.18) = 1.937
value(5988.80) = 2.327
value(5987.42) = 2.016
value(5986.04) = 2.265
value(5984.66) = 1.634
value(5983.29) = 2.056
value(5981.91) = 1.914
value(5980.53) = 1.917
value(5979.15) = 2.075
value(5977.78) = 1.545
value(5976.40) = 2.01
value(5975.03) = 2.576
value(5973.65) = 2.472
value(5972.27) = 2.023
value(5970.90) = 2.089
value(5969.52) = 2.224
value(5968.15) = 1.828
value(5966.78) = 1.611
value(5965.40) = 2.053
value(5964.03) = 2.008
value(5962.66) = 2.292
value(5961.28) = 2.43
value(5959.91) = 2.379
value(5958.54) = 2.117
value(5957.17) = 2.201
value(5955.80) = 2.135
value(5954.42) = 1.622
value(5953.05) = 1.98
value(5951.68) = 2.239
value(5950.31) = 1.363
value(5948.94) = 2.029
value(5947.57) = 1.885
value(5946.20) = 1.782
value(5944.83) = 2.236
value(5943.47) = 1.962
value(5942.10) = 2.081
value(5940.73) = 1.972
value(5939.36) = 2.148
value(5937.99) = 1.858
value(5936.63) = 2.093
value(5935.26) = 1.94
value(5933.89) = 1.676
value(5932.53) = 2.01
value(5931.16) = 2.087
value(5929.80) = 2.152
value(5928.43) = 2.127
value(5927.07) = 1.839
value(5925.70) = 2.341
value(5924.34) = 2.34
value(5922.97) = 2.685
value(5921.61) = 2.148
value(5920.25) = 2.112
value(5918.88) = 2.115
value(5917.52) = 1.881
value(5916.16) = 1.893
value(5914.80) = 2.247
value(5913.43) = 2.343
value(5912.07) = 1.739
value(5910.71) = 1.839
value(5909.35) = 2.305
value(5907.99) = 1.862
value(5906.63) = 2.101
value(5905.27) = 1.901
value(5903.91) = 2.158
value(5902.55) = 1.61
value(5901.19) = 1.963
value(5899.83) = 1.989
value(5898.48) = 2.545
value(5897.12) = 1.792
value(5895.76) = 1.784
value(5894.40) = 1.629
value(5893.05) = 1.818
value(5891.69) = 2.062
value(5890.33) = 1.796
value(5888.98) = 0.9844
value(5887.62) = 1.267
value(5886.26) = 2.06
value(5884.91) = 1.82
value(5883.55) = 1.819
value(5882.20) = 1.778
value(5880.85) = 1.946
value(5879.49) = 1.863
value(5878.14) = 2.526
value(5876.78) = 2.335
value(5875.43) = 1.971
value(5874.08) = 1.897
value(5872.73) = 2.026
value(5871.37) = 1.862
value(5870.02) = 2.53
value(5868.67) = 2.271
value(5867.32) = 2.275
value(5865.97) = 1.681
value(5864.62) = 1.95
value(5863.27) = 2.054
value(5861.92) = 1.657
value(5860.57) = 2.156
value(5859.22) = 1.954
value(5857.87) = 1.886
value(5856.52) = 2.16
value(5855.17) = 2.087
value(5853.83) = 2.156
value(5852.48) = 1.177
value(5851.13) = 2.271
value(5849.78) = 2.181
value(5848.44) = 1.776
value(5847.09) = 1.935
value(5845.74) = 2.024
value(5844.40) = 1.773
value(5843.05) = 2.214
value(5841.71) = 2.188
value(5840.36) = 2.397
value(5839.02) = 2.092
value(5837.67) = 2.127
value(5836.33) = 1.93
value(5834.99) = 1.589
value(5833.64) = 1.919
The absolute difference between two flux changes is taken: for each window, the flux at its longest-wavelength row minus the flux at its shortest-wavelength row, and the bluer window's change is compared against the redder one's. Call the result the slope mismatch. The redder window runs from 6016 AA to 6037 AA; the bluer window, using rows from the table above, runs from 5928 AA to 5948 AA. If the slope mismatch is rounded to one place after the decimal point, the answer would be 0.4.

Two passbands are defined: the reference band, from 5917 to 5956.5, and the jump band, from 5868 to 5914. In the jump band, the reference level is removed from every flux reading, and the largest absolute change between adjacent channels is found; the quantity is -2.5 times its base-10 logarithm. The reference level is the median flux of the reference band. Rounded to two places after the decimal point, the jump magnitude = 0.23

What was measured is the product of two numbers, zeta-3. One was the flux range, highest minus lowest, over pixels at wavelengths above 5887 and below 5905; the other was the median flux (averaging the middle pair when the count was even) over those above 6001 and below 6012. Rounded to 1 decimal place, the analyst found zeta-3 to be 3.4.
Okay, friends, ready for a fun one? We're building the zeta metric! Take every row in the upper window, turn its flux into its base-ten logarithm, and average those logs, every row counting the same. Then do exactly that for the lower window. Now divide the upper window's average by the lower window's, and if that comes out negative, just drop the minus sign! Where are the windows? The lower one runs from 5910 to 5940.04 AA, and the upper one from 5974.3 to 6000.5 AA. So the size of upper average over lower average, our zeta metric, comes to 1.00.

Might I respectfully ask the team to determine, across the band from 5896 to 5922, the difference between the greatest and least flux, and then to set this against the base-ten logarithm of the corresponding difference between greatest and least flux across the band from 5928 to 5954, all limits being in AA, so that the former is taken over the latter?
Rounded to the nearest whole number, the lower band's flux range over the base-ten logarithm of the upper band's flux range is -16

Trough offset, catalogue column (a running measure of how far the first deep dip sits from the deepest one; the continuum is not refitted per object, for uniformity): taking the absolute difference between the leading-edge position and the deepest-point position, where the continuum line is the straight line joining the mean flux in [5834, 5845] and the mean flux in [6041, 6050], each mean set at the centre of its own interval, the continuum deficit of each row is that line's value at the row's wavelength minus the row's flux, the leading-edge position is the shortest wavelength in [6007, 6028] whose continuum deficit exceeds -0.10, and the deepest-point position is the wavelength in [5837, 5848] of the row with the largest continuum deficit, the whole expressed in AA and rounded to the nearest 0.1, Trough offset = 163.7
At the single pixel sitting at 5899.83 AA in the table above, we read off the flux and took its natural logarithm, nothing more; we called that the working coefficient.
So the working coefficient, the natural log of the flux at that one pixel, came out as 0.688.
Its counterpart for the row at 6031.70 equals 0.765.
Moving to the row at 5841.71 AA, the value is 0.783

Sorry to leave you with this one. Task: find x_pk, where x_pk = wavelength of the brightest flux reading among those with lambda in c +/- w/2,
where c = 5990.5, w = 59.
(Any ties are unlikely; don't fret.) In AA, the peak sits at 5975.03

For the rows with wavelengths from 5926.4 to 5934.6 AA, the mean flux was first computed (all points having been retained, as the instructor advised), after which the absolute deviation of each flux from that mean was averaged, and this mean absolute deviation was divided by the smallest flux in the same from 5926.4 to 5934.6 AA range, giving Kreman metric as 0.089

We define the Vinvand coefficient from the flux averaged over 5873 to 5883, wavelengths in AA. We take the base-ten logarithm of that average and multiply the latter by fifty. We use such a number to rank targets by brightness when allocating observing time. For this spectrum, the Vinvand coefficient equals 15.5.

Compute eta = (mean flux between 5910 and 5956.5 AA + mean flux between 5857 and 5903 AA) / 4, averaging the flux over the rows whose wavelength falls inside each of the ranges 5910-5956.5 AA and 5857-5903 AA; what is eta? 0.99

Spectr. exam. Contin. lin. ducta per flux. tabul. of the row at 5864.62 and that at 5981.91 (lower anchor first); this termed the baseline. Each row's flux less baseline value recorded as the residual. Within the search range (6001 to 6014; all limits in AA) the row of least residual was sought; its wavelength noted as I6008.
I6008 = 6009.52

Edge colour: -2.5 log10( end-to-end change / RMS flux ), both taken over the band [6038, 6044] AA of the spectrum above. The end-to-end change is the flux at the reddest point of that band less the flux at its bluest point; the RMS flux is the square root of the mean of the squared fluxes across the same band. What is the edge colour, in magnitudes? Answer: 1.7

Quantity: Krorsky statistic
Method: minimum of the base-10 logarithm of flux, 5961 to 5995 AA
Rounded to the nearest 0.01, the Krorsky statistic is 0.19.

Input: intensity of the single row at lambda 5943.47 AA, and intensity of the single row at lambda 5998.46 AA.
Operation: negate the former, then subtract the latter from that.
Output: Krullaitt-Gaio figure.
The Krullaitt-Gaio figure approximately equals -4.4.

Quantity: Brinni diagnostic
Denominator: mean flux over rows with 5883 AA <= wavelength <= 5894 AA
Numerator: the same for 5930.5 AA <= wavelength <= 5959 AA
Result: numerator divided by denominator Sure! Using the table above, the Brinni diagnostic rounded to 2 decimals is 1.16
